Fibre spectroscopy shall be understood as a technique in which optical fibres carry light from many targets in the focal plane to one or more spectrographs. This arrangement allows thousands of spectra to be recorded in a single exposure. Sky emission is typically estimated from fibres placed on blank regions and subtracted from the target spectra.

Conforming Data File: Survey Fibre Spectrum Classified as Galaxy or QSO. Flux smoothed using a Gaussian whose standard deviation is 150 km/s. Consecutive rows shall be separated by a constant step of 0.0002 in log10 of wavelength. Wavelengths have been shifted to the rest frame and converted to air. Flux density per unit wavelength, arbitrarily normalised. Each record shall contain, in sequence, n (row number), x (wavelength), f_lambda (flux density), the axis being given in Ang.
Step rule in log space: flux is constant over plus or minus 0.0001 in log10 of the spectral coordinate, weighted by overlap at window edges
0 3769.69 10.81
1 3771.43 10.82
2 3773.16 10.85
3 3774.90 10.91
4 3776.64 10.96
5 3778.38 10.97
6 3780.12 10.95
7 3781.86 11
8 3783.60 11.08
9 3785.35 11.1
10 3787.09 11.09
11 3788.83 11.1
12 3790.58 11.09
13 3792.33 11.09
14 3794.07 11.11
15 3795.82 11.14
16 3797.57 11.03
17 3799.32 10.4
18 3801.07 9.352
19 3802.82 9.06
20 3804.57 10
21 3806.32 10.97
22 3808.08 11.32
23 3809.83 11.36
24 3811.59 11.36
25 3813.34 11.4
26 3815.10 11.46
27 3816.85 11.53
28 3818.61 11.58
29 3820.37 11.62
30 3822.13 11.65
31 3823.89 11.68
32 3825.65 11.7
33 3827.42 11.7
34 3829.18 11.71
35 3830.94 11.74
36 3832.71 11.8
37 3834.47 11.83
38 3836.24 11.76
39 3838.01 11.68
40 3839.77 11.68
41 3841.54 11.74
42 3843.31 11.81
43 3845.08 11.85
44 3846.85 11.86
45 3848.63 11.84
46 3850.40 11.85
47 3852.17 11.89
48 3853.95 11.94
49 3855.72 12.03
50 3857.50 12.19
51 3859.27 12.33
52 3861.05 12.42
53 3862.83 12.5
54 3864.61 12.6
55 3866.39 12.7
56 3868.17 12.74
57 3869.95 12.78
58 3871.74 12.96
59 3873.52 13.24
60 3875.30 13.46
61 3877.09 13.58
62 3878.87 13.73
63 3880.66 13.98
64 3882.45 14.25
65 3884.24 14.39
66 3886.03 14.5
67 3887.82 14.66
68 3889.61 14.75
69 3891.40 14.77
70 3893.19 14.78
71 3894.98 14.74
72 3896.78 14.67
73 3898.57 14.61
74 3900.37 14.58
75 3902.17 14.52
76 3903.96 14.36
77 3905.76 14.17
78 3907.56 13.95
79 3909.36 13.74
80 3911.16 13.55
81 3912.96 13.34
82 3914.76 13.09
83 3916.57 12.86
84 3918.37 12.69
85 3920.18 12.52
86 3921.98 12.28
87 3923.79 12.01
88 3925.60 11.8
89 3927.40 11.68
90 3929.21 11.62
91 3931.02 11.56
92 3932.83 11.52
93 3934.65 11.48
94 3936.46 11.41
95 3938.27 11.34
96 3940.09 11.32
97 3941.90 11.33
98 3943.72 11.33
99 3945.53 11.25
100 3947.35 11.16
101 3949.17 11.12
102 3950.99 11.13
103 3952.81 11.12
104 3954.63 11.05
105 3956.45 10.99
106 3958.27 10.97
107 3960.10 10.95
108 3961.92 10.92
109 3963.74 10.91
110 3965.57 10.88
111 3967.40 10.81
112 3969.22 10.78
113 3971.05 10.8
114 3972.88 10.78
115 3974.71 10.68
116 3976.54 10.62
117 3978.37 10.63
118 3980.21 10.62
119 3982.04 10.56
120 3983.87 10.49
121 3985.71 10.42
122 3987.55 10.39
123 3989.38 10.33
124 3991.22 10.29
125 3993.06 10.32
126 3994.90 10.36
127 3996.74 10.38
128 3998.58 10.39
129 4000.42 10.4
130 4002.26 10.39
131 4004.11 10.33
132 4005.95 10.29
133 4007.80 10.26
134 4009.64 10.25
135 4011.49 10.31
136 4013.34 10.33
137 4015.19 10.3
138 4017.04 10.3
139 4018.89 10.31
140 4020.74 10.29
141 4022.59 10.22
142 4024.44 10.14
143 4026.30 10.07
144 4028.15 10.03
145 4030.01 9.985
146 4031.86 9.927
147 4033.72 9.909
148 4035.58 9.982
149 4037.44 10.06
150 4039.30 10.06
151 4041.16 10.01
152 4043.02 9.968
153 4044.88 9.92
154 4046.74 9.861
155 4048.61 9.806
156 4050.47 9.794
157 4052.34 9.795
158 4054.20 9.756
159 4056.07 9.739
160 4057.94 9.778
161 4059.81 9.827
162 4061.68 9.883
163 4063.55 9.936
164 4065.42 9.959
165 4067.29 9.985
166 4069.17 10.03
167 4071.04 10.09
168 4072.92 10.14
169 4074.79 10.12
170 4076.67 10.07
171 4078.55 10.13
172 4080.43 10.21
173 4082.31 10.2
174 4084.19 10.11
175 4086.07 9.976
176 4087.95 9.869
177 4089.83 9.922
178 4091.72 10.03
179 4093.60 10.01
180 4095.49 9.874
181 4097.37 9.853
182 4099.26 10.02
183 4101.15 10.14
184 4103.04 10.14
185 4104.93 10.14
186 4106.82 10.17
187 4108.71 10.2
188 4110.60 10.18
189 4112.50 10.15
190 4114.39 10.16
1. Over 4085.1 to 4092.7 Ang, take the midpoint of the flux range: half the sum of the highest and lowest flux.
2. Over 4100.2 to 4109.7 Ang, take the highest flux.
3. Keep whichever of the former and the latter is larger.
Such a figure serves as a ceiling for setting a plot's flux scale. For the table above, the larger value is 10.2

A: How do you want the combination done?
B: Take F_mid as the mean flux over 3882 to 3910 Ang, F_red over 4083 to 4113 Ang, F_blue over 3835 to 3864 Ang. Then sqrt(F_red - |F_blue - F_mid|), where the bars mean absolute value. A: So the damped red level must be 2.75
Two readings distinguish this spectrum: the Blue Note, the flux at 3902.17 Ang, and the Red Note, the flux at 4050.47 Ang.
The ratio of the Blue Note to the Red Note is 1.48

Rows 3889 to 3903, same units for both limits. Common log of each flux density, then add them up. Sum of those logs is 9.3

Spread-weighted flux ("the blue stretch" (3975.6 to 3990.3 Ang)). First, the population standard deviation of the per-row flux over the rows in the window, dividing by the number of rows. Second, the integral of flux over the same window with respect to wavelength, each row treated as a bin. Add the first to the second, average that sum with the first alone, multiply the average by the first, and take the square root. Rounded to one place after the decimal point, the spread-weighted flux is 2.9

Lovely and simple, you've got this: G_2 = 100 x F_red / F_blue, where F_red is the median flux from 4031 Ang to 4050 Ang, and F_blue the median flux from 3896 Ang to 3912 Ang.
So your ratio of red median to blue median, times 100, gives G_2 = 69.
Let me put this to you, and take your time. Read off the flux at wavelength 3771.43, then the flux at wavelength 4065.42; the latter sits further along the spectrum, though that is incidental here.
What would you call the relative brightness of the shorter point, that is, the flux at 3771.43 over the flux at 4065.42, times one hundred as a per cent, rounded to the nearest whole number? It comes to 109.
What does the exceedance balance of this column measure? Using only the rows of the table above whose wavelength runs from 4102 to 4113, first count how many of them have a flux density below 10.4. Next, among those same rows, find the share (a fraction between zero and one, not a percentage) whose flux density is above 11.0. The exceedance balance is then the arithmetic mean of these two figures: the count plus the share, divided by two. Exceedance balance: 3.0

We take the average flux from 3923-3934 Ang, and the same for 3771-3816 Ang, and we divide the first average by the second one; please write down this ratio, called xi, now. 1.07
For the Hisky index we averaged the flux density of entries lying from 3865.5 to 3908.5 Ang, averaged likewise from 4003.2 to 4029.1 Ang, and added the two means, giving 24.3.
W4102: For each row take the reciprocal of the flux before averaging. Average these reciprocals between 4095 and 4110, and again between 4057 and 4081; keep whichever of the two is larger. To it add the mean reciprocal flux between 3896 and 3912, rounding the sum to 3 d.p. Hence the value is 0.170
